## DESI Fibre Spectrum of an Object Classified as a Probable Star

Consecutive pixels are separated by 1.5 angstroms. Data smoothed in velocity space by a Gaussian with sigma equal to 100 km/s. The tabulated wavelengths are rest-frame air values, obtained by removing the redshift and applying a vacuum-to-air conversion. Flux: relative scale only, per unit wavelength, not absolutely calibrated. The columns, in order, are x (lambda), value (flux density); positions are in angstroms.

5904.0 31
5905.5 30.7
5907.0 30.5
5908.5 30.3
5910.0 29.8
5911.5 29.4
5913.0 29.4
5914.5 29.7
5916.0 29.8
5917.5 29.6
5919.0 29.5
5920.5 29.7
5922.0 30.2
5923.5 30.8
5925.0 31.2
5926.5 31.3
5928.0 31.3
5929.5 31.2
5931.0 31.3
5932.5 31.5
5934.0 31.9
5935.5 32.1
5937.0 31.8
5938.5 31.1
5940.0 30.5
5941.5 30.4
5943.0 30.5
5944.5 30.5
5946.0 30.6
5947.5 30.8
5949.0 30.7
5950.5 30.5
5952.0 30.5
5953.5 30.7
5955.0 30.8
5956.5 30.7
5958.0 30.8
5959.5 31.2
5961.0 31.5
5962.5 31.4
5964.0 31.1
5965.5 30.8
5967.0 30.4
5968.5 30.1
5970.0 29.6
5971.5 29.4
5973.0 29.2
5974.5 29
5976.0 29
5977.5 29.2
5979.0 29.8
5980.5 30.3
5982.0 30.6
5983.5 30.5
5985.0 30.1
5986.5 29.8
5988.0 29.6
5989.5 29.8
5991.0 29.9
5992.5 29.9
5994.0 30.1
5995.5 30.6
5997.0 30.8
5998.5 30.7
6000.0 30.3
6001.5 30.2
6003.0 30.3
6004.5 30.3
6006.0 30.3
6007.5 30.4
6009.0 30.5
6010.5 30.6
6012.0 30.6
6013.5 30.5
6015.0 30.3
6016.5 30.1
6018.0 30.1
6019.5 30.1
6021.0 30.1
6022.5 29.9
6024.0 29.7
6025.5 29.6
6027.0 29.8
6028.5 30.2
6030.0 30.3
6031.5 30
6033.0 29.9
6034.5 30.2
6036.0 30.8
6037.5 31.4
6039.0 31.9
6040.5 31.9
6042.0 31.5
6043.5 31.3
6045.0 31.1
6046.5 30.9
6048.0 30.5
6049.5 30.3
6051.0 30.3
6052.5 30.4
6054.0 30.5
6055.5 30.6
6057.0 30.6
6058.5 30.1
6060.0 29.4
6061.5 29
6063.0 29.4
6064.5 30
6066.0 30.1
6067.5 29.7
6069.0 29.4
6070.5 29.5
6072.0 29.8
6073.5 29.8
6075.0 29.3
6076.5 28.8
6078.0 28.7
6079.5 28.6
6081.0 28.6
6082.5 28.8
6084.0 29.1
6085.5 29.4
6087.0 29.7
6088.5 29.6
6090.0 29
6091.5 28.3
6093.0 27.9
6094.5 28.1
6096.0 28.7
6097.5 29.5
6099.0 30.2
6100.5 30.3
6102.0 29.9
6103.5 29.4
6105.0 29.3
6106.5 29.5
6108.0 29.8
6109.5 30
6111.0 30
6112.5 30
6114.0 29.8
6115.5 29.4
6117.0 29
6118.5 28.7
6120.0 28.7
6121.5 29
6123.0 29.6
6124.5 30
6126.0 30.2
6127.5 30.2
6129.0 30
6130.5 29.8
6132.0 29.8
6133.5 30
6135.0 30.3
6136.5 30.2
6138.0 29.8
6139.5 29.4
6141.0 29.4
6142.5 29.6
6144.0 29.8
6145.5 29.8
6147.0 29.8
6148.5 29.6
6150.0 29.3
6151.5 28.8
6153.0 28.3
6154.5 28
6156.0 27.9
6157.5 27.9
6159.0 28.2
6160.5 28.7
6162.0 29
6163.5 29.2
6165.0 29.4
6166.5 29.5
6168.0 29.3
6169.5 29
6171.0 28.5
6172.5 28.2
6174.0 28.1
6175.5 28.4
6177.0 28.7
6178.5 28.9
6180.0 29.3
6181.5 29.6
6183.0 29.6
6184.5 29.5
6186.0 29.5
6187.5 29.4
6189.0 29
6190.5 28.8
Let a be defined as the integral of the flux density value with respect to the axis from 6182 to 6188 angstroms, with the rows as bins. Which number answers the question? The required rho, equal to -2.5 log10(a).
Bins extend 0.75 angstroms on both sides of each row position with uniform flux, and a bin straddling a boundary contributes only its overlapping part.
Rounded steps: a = 177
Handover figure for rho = -5.62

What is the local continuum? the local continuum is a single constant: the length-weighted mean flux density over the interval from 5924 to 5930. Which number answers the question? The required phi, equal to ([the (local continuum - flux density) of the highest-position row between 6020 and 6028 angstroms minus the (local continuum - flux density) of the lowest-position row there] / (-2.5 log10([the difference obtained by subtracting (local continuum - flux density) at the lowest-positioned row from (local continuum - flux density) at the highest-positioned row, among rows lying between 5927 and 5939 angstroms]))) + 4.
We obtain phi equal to 4.17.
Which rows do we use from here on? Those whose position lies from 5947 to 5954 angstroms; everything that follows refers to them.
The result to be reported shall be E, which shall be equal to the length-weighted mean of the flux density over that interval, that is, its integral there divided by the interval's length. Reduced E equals 30.6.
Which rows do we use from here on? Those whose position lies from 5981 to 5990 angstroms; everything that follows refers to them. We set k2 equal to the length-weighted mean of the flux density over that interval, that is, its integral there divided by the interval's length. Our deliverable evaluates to 30.1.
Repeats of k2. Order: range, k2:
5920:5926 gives 30.5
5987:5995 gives 29.9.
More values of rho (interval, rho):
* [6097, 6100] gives -4.88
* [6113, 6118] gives -5.42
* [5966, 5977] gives -6.28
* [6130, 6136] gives -5.64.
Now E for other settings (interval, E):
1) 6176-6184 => 29.2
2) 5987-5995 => 29.9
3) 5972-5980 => 29.3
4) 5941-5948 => 30.6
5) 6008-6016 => 30.5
